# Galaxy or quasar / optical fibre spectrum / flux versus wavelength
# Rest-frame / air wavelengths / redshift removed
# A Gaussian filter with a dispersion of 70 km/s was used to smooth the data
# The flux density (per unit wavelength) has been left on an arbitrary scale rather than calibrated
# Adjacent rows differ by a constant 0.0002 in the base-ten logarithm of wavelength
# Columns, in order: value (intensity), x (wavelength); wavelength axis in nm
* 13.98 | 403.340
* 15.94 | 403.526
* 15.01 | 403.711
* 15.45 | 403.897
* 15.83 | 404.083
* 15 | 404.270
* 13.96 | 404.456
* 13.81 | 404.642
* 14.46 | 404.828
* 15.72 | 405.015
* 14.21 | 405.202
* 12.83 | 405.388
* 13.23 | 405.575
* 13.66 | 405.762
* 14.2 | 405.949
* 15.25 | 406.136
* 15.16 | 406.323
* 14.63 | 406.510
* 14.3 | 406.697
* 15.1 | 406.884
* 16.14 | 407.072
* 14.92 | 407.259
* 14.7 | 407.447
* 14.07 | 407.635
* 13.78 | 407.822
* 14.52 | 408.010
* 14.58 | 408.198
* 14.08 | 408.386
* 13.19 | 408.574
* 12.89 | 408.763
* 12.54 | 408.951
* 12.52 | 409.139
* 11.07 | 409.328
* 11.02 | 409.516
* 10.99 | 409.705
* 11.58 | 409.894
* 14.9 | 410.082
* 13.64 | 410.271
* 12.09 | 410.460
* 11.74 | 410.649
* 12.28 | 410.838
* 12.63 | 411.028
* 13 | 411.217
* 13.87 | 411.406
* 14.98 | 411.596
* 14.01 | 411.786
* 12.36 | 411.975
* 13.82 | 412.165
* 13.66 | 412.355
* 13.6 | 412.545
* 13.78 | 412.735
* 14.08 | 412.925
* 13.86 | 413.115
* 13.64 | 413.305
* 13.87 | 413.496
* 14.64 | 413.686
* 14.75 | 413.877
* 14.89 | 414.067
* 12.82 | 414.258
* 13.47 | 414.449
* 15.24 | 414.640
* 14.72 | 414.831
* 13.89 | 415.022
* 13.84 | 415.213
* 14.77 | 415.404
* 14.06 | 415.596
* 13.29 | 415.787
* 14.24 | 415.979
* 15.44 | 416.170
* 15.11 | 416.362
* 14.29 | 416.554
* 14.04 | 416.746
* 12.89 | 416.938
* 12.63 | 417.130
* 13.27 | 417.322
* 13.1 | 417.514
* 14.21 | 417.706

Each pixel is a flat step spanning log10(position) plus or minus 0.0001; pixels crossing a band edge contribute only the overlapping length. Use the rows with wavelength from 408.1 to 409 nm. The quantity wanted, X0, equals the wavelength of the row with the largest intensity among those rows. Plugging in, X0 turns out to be 408.198 nm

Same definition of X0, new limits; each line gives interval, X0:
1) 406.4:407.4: 407.072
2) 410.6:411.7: 411.596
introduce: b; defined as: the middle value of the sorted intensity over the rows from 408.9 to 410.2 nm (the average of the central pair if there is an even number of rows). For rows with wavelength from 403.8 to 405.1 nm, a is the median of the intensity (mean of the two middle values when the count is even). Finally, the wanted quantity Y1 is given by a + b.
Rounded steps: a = 15.0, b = 11.6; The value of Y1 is 26.6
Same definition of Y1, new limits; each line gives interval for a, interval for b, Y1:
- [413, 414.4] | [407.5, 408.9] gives 27.9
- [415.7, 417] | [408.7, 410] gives 25.8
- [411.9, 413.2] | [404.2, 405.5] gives 28.0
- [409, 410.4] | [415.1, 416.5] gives 25.8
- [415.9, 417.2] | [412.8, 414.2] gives 28.3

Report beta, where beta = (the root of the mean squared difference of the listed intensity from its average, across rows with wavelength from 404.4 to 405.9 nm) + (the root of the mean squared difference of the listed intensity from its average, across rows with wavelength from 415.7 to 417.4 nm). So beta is 1.73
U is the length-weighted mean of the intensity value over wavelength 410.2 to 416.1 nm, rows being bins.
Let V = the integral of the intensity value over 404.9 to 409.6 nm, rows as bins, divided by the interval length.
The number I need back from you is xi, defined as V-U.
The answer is 0.2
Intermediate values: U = 13.7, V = 13.9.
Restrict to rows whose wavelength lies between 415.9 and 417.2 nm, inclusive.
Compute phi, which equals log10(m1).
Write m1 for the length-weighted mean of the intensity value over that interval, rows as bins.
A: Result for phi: 1.15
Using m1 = 14.1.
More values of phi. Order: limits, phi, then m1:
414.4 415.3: 1.15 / 14.3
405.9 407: 1.17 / 14.8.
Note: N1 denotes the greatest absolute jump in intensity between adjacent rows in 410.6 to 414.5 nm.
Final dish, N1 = 2.1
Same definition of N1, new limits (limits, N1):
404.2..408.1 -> 1.5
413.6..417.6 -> 2.1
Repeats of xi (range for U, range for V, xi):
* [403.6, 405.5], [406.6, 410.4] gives -1.1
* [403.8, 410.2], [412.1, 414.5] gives 0.0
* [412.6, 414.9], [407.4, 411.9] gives -1.0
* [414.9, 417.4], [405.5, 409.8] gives -0.2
